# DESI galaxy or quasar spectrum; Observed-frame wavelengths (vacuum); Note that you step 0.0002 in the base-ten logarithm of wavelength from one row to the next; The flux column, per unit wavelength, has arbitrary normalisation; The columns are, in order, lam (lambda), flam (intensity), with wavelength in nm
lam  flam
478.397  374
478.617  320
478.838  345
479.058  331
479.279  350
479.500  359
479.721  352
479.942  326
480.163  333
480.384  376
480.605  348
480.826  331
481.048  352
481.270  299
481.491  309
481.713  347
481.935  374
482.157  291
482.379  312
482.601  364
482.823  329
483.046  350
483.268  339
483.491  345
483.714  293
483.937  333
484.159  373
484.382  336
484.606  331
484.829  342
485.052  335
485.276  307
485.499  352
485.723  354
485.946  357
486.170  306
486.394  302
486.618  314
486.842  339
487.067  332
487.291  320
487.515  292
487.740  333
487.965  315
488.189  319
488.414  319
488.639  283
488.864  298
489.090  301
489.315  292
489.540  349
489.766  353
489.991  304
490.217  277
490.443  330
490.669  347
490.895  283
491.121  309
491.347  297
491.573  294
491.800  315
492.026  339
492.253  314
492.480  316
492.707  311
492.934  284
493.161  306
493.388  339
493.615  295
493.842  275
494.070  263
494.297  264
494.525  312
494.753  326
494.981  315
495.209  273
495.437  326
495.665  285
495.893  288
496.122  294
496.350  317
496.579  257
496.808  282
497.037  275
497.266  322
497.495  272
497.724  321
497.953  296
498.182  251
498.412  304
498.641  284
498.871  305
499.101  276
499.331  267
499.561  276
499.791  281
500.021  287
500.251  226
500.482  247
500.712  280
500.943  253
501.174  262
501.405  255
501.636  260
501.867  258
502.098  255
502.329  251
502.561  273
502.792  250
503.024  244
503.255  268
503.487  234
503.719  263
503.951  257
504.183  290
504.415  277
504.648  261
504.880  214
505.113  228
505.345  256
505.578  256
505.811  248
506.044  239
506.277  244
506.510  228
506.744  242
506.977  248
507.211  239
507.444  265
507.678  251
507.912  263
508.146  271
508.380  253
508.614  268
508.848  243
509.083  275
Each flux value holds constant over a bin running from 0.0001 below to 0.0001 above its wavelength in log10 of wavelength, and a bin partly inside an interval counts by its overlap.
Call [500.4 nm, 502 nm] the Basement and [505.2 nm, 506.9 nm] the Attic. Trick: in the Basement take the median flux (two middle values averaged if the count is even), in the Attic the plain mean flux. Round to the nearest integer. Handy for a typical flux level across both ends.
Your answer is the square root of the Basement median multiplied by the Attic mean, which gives 251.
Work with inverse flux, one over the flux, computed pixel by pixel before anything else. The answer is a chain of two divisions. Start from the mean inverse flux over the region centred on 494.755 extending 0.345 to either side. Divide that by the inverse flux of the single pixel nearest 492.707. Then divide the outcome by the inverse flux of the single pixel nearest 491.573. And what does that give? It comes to 288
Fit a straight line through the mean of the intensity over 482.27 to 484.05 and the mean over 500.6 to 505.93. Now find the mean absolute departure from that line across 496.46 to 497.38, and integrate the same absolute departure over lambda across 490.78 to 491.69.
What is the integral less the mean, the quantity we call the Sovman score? -10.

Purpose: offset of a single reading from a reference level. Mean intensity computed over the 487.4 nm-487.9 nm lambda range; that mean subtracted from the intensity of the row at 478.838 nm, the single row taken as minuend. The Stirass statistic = 32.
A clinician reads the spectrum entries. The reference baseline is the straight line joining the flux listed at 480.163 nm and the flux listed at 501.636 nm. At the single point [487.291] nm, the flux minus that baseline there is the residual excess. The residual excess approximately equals 11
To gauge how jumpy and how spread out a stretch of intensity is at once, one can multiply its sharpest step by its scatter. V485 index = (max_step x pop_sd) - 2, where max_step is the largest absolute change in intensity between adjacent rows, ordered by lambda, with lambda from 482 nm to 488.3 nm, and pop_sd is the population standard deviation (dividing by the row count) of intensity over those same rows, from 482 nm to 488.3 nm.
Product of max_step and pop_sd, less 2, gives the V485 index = 1120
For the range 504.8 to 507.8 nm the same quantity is 367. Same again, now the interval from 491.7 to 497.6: 1420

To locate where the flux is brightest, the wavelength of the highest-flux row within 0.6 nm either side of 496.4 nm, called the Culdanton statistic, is 496.350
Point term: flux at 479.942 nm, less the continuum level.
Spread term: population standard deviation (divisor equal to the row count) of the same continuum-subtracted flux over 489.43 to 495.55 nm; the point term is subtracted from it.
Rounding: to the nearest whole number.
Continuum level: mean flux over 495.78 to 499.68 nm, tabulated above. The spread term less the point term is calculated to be -13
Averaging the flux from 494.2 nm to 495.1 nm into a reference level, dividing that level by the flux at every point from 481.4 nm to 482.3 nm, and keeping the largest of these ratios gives 1.05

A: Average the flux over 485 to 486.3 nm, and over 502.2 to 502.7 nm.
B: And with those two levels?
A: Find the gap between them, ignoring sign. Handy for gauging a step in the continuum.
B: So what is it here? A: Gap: 73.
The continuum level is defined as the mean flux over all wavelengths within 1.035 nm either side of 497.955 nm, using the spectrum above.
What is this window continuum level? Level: 292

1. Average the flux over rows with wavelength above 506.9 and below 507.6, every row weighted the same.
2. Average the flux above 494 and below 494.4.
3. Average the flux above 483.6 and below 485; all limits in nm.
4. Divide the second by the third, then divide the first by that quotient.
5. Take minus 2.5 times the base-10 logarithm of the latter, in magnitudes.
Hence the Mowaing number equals -6.26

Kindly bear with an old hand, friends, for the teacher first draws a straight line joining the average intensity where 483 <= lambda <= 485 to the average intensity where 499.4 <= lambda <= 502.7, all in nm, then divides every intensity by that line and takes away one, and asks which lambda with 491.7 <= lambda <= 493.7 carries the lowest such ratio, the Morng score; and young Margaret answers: 492.934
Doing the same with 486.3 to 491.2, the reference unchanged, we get 488.639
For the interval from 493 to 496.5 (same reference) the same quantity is 494.070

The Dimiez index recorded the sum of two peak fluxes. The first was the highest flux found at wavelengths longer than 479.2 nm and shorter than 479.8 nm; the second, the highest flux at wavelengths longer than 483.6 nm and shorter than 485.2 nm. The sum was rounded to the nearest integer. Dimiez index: 732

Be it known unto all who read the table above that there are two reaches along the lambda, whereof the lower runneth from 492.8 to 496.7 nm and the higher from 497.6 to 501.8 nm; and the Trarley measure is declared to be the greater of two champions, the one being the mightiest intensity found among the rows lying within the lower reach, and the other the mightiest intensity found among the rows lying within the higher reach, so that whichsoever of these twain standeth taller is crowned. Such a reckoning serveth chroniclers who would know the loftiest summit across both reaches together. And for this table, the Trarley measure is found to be 339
